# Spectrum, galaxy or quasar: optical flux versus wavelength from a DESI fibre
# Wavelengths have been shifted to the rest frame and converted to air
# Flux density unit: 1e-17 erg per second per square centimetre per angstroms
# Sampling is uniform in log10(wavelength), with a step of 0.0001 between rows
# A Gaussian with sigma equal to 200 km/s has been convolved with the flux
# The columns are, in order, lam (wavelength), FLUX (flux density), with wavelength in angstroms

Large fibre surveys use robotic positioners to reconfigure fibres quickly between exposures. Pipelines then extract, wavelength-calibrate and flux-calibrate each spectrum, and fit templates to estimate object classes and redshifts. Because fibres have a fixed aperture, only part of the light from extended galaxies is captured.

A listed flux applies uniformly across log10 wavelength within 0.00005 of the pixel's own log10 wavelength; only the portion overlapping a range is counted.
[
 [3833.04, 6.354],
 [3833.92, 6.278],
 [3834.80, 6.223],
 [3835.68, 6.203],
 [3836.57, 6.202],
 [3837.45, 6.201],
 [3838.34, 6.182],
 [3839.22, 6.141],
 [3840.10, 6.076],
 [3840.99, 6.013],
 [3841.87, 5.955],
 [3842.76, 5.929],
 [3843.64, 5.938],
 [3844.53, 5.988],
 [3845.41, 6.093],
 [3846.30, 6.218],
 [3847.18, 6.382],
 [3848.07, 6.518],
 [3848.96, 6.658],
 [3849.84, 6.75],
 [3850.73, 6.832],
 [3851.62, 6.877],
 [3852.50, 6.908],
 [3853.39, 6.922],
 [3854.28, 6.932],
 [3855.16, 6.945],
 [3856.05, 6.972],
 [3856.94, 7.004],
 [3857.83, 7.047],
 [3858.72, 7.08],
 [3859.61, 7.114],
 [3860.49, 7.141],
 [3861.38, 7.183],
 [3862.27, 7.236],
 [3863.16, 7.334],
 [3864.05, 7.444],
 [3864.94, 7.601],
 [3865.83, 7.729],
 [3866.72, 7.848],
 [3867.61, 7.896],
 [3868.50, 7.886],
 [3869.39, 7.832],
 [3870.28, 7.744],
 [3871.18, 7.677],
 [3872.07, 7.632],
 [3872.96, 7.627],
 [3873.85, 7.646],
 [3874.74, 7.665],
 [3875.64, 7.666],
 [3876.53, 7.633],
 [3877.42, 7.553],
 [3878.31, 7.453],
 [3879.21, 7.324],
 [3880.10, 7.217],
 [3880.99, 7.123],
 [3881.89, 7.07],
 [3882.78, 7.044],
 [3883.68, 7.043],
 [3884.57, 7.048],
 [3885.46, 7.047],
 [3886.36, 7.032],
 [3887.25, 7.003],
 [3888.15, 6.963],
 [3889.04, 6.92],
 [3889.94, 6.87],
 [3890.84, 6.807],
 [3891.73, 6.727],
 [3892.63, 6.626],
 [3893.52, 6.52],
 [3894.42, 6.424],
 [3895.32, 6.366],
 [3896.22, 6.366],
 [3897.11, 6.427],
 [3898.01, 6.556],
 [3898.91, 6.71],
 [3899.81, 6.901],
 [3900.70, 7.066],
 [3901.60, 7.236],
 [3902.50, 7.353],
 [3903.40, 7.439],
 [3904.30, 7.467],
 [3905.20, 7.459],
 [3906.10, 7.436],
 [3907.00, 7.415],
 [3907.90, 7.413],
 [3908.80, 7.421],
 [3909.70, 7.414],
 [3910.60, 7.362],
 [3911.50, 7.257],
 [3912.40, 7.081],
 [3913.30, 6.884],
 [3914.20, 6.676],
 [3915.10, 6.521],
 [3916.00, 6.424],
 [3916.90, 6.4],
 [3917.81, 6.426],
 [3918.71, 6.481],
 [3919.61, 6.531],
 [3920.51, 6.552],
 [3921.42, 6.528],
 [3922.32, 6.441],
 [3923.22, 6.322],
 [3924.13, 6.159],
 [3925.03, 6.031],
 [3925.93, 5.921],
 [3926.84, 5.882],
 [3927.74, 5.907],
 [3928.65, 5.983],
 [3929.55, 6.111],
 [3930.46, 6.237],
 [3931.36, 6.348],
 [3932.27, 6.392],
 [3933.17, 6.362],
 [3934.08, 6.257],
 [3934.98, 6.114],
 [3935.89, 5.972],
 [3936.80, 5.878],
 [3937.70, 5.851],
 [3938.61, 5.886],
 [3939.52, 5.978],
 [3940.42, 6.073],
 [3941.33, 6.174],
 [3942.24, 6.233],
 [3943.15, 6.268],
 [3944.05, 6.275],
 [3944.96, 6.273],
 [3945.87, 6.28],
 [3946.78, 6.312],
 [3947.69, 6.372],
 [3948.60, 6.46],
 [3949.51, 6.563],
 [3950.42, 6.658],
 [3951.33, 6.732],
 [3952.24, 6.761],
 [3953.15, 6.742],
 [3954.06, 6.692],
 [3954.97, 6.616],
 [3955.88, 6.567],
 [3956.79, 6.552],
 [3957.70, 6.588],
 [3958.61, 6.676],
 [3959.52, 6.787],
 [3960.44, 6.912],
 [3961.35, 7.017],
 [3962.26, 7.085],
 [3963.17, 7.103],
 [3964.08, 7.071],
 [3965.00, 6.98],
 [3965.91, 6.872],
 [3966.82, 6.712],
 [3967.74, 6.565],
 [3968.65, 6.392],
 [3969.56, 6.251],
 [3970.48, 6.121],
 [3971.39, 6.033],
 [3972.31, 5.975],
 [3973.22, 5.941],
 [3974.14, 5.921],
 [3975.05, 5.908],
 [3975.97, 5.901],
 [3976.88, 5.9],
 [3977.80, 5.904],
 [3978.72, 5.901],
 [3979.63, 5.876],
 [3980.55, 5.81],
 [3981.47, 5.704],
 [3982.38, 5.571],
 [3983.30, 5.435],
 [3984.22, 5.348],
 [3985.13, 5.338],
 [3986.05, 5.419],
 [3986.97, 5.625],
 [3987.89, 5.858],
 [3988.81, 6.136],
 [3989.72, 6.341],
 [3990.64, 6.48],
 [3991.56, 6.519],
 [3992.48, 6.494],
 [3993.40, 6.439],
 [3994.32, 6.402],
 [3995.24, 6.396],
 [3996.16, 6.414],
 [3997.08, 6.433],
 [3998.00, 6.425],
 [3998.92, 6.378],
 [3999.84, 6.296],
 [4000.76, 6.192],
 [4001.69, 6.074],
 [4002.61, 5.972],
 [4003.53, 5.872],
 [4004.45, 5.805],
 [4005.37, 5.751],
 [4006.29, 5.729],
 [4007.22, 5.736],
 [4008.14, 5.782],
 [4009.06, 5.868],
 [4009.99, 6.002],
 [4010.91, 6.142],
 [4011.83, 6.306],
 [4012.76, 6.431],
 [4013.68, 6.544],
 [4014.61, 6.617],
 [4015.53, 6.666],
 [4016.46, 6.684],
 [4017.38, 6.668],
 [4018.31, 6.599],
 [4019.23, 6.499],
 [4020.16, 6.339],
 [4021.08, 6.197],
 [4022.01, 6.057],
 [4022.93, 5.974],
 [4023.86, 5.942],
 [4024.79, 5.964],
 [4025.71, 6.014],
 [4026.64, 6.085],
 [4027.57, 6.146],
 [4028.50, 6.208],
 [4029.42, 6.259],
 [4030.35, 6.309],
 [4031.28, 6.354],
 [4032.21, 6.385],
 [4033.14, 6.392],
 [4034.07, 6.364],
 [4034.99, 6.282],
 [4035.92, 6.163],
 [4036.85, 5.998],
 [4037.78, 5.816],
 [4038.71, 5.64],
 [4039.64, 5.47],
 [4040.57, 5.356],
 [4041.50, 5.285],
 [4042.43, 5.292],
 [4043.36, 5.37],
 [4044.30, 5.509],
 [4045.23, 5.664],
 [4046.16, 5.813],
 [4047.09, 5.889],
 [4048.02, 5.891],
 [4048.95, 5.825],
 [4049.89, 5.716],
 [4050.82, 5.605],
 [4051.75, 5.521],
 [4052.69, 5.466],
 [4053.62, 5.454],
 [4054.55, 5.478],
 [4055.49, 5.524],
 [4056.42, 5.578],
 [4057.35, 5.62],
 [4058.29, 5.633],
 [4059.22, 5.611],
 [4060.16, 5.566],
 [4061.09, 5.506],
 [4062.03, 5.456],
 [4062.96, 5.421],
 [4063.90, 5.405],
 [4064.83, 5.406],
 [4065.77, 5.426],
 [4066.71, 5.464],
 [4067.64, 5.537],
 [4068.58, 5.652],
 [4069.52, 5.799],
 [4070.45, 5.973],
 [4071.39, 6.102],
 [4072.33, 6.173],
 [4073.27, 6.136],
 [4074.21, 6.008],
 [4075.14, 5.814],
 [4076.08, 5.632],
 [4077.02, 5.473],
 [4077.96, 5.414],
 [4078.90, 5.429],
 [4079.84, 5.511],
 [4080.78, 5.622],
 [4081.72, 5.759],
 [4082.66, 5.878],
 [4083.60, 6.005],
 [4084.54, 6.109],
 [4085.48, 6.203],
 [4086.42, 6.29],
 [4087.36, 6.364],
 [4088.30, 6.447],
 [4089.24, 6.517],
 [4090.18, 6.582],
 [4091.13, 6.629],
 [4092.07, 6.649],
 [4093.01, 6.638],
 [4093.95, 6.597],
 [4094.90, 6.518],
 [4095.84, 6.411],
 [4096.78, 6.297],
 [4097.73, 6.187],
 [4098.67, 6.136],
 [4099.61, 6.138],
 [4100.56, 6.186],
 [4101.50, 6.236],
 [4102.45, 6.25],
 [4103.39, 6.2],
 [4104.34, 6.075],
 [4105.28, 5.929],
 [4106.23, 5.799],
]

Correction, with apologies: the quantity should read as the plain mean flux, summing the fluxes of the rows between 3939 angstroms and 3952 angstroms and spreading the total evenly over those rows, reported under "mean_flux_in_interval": 6.3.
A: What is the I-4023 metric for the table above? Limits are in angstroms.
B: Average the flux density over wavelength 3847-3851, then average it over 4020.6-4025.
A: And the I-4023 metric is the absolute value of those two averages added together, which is 12.7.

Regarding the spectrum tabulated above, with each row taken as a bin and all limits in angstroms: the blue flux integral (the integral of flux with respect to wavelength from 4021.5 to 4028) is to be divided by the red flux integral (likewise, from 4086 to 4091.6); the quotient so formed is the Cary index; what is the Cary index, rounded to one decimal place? 1.1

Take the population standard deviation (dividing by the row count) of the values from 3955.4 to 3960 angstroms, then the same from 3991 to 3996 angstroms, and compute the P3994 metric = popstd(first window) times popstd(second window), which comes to 0.0043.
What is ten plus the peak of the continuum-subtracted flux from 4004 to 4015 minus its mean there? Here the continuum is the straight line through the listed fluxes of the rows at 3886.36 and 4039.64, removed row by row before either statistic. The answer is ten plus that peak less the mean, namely 10.6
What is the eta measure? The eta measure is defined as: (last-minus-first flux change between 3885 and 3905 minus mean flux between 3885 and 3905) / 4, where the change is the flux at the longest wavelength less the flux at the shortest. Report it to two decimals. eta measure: -1.61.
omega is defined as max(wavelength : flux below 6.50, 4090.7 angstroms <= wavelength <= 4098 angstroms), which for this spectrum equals 4097.73 angstroms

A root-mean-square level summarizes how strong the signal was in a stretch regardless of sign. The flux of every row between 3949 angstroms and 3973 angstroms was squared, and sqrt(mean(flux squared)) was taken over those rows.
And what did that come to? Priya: 6.7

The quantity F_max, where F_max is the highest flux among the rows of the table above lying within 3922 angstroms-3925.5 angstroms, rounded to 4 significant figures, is 6.441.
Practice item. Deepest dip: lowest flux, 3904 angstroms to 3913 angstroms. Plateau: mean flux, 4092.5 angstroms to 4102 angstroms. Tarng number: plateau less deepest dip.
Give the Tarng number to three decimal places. -0.747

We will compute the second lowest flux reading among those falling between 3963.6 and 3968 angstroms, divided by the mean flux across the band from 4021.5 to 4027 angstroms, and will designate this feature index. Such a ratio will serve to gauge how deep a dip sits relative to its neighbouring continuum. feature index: 1.12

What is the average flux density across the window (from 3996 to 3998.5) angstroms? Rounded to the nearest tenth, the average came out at 6.4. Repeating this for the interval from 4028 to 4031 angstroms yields 6.3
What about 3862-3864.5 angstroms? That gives 7.3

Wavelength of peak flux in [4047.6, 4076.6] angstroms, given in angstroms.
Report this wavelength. 4072.33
